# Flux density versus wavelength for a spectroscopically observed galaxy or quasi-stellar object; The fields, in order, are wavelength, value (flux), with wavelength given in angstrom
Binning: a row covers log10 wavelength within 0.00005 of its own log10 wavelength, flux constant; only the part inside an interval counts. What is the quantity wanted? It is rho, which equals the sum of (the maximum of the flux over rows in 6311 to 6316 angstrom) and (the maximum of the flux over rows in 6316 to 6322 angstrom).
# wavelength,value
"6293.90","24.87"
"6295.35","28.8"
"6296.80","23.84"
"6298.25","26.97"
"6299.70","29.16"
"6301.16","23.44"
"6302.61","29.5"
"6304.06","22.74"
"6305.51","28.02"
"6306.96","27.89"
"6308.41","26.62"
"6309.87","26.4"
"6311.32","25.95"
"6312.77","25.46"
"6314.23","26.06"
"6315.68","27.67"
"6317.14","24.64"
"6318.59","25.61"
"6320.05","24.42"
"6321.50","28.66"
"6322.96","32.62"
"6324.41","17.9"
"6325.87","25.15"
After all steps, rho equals 56.3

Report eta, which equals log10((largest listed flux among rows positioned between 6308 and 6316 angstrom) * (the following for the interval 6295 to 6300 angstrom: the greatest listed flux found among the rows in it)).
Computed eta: 2.91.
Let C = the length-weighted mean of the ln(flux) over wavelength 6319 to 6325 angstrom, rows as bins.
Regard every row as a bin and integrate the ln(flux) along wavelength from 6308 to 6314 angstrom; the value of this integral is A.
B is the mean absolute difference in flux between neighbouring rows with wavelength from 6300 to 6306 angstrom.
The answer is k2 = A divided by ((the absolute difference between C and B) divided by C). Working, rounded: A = 19.5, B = 6.0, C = 3.24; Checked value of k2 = 23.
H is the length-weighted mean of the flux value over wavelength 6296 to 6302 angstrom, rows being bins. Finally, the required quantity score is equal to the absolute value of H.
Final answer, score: 25.9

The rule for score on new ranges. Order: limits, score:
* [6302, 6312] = 26.7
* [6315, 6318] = 26.1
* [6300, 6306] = 26.1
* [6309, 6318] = 26.0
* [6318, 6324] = 27.4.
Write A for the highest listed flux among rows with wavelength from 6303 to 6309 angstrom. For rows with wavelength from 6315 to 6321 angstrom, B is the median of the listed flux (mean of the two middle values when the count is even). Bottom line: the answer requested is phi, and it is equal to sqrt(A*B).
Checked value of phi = 26.5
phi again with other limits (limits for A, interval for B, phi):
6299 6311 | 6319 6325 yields 28.0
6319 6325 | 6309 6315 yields 29.1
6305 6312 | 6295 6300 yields 28.0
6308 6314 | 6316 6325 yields 25.9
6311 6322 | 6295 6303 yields 28.3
